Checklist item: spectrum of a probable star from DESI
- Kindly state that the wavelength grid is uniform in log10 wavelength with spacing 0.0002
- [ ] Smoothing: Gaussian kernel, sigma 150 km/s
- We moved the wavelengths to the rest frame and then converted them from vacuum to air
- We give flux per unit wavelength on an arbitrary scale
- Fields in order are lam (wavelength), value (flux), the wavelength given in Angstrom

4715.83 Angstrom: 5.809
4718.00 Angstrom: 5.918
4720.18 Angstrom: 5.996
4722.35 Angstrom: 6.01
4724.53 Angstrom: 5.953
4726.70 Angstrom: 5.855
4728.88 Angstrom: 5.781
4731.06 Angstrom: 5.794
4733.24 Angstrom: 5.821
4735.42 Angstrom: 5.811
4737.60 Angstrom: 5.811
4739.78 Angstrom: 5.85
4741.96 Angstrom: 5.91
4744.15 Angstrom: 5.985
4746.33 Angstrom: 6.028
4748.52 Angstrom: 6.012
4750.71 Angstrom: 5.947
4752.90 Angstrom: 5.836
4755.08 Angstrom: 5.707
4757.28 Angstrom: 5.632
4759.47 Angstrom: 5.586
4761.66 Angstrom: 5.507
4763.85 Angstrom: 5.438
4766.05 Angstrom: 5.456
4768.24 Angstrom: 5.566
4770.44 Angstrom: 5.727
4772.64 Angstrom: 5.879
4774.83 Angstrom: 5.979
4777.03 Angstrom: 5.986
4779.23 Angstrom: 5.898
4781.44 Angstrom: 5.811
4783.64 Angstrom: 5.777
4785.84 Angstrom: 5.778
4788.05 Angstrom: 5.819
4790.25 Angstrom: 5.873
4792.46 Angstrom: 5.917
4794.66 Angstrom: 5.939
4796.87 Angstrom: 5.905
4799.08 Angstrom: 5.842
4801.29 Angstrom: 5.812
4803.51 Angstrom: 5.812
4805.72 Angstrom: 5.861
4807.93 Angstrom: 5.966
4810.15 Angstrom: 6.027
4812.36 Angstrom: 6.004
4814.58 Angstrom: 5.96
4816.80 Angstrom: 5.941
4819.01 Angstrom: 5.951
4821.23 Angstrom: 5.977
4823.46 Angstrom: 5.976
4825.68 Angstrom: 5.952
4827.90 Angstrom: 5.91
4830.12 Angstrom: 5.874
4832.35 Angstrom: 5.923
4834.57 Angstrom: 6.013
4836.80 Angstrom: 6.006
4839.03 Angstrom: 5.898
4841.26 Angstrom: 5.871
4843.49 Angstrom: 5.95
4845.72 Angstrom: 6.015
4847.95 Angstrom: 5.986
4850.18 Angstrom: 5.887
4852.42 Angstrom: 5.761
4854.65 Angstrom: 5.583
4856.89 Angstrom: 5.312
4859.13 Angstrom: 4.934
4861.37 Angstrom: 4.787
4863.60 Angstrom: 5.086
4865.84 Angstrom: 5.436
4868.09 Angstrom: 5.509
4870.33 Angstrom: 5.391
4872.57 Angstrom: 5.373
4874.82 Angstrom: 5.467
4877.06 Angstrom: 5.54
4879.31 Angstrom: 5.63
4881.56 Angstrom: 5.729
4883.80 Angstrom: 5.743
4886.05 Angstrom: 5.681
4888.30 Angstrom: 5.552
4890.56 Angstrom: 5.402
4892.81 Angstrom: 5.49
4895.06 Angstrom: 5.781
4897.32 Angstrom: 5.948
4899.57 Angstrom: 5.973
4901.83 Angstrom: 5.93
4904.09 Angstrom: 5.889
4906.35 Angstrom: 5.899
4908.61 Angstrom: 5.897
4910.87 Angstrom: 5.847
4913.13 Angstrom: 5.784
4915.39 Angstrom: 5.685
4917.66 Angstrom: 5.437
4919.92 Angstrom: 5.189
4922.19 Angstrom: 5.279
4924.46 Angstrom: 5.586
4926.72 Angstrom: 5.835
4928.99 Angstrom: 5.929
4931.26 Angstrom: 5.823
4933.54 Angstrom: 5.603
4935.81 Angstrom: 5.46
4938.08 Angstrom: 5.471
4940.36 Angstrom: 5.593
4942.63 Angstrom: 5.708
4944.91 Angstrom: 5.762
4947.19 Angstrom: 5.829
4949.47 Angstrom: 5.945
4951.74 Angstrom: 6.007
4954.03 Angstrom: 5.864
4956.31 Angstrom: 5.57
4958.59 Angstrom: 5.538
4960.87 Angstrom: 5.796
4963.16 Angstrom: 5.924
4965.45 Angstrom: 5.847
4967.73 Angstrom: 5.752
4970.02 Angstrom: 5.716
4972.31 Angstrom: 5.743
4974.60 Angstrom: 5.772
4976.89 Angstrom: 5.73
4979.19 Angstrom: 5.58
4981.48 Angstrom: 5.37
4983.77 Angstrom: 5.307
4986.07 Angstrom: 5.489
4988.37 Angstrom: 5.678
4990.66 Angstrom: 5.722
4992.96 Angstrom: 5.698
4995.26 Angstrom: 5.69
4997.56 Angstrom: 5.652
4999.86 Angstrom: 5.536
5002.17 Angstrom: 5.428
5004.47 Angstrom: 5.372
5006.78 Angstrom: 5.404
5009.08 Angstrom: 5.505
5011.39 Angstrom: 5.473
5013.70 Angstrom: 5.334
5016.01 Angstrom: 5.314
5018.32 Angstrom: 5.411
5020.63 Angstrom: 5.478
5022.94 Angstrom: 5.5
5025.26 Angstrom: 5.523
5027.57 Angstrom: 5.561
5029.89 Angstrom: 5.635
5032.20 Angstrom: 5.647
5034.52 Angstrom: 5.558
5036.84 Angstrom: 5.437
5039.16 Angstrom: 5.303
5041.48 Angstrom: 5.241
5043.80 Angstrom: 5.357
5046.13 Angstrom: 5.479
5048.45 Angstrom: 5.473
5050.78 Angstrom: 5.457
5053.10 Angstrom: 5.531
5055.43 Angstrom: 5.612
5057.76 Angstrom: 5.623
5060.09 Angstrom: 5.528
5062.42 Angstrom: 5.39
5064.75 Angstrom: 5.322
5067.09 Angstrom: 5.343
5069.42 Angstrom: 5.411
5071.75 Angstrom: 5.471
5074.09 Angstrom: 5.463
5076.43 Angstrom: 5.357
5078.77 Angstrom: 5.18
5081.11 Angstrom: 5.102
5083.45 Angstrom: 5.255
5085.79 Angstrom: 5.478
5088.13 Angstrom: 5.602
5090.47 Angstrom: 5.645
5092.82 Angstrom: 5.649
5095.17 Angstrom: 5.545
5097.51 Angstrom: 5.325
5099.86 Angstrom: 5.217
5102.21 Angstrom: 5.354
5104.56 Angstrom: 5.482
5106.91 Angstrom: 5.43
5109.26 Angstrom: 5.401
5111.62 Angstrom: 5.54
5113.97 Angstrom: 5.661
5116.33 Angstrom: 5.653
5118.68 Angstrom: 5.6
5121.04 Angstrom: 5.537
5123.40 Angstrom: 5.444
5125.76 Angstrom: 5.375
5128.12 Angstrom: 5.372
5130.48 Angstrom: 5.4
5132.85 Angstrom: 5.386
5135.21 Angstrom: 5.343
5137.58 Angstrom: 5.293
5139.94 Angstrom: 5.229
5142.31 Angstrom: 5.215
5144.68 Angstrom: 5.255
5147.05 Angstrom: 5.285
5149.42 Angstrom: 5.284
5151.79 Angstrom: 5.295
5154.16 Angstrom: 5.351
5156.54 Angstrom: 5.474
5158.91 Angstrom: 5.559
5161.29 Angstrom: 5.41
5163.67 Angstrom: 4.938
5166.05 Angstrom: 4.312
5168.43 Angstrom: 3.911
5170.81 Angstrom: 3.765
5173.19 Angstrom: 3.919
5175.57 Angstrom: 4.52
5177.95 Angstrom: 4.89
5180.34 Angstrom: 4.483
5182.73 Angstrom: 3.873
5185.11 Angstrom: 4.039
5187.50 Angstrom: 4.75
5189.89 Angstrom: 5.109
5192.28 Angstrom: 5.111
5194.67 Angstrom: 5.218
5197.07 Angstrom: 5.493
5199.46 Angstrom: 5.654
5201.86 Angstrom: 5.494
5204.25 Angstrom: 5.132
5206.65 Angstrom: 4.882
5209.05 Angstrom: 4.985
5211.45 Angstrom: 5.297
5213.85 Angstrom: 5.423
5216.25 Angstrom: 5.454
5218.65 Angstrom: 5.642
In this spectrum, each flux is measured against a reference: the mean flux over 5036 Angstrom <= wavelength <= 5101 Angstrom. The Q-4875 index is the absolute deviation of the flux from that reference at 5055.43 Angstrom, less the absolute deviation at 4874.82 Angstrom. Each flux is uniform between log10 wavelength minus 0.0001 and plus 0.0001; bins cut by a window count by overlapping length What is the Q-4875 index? 0.1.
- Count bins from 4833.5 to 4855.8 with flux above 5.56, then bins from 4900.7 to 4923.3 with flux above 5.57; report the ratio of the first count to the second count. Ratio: 1.4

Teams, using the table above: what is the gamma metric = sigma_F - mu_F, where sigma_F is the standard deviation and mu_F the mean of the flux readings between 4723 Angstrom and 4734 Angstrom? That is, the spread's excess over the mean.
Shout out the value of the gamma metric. -5.78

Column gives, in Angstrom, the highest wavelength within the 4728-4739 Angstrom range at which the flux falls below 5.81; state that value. 4731.06 Angstrom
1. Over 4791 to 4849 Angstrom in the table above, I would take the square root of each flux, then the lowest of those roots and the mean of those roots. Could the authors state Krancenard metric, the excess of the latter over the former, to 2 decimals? 0.03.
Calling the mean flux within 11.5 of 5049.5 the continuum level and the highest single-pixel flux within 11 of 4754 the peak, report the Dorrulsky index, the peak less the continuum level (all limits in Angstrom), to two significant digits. 0.57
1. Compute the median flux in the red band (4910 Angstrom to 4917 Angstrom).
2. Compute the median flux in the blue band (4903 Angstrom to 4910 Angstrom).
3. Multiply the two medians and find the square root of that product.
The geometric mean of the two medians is 5.84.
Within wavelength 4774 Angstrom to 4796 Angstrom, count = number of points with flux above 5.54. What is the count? 10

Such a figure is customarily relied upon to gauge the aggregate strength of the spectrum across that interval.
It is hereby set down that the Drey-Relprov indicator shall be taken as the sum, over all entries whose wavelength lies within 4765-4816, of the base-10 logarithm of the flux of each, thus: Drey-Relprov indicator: 17.6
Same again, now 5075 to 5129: 16.9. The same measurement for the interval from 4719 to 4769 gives 17.5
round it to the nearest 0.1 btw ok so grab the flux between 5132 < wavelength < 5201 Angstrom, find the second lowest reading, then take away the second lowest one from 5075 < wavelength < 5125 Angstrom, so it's -1.3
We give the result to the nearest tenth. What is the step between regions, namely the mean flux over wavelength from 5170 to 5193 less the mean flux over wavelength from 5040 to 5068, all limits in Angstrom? -1.0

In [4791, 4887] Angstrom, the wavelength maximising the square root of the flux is 4810.15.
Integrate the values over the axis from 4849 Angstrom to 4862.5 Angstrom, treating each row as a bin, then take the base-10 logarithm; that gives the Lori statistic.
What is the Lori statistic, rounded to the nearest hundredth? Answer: 1.86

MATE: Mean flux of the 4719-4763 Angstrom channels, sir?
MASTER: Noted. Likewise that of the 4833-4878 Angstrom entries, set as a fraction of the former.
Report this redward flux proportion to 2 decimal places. 0.96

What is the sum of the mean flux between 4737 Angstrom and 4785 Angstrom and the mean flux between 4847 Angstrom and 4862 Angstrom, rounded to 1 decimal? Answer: 11.3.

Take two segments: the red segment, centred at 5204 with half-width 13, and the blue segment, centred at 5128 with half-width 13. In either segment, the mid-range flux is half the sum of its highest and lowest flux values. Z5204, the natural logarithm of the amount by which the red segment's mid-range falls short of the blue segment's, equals -1.8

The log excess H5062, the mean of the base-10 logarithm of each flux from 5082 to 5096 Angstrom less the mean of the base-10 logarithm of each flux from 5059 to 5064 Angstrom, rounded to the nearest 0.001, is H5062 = 0.005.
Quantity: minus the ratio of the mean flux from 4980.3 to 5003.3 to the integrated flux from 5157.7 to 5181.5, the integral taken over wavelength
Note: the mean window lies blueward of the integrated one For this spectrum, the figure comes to -0.0511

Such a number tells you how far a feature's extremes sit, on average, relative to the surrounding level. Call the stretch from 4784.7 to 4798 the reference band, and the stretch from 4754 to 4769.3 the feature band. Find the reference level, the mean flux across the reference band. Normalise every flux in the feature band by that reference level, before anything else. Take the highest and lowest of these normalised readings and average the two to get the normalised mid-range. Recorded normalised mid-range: 0.95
